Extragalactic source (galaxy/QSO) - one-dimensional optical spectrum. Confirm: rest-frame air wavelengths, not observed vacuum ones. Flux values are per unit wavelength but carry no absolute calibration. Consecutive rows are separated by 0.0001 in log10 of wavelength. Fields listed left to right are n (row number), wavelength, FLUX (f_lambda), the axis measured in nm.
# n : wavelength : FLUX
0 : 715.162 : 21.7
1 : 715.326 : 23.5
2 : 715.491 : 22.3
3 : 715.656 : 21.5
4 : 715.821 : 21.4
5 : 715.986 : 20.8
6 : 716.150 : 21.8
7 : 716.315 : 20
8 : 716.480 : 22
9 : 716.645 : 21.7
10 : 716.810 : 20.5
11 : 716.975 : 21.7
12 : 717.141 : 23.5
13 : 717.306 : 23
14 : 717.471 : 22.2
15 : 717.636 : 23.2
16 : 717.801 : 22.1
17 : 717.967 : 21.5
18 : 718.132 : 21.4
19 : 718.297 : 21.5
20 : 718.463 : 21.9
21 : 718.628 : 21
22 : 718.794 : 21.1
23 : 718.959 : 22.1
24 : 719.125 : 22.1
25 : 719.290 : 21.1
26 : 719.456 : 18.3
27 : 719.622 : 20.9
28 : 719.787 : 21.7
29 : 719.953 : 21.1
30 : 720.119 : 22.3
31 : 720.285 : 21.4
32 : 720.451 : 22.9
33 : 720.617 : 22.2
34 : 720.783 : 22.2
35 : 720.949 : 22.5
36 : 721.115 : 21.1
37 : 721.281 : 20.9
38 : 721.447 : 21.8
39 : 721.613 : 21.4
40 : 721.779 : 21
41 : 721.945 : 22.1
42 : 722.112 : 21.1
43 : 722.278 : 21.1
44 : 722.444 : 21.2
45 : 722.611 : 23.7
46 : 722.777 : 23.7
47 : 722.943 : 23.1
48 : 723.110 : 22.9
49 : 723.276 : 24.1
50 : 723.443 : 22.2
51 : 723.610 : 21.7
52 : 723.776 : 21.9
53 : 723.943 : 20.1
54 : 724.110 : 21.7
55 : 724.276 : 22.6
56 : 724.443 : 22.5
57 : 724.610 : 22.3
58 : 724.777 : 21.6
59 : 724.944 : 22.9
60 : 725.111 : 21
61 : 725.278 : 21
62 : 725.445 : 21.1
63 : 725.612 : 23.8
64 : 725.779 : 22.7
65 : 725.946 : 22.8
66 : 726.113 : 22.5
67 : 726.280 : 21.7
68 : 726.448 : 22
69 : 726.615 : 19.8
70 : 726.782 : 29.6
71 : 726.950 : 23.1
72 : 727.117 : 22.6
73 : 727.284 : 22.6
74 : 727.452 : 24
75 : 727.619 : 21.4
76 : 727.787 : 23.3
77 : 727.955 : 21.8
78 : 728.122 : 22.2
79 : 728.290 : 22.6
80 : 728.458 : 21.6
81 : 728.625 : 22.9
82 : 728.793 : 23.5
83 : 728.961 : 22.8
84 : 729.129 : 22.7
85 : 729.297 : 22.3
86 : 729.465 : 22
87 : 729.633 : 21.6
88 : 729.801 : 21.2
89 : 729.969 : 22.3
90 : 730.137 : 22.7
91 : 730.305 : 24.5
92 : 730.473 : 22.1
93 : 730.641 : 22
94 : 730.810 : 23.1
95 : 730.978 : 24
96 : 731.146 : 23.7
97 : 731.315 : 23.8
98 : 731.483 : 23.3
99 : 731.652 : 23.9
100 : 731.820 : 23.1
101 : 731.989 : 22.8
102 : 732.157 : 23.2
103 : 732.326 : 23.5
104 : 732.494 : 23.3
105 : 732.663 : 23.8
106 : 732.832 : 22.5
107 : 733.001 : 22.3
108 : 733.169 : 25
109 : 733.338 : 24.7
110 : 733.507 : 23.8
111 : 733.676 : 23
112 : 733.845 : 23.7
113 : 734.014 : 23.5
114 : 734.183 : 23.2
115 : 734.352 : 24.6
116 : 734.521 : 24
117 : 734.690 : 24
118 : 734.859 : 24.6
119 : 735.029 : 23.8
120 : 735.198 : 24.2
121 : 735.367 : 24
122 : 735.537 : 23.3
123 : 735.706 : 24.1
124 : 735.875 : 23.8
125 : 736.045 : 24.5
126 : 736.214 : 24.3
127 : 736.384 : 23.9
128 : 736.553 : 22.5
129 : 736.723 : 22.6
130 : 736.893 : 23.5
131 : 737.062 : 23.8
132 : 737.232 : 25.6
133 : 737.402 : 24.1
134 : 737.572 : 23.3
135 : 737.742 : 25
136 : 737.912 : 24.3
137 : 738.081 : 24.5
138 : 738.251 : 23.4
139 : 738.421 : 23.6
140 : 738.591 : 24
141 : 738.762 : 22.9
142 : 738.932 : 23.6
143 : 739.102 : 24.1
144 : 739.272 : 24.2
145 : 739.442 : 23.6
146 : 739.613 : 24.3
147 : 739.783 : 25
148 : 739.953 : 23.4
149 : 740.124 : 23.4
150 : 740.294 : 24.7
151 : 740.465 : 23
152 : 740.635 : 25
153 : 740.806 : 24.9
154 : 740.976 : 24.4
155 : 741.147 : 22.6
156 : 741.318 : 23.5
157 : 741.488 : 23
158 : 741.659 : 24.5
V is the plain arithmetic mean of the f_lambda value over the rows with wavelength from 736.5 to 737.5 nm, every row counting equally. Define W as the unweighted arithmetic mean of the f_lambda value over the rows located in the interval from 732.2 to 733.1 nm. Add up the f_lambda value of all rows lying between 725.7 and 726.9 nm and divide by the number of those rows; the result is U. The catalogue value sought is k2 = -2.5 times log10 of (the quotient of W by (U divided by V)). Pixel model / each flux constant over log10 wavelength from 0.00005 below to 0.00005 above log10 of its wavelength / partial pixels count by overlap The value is -3.44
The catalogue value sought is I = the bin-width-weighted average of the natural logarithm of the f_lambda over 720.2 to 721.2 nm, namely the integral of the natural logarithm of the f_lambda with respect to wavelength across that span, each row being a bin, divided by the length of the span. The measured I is 3.09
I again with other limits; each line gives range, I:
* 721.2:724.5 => 3.09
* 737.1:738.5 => 3.19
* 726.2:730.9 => 3.12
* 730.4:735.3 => 3.16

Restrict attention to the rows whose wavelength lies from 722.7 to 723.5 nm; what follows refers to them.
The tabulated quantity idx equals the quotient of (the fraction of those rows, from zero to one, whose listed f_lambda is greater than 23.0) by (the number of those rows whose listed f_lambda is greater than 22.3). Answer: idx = 0.15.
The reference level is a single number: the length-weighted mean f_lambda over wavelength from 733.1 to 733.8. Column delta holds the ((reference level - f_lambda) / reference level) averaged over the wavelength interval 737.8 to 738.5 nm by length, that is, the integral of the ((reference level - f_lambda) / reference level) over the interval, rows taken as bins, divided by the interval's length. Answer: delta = 0.00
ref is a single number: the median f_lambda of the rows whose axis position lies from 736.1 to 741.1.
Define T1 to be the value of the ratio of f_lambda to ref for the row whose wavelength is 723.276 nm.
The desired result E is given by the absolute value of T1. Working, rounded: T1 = 1.00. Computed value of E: 1.00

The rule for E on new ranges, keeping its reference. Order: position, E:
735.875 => 0.99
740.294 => 1.03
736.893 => 0.98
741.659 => 1.02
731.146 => 0.99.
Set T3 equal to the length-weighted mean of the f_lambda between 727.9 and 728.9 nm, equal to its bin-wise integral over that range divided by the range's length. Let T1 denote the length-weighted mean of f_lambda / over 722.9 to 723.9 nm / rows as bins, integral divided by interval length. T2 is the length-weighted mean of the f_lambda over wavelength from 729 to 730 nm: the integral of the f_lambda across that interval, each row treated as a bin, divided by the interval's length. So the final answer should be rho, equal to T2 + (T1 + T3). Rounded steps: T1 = 22.5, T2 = 22.0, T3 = 22.5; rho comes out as 67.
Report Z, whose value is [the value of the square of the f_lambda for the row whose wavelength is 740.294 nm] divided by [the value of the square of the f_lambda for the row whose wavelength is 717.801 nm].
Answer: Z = 1.25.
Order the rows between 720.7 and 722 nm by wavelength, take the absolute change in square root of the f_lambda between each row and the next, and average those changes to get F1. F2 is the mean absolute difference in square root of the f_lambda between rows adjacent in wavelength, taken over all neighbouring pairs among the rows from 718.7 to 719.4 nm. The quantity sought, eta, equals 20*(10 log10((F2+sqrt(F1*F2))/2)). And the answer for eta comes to -229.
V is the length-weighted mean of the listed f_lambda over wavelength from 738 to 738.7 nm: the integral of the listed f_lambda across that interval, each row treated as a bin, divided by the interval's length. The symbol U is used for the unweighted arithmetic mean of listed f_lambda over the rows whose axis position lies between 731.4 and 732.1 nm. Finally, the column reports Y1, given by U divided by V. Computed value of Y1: 0.98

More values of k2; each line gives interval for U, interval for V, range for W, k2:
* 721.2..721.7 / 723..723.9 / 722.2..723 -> -3.44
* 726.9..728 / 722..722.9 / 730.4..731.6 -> -3.39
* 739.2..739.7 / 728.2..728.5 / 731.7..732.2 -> -3.31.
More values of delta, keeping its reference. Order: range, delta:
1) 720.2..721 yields 0.08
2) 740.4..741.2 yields 0.00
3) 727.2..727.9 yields 0.05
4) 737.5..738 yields -0.01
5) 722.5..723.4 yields 0.03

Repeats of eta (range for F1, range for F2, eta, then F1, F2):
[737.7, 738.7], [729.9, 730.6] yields -180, 0.053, 0.159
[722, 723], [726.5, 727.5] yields -117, 0.067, 0.365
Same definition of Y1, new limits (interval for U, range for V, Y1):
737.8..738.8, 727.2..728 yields 1.05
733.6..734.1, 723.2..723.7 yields 1.03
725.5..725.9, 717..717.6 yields 1.02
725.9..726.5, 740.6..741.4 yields 0.93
